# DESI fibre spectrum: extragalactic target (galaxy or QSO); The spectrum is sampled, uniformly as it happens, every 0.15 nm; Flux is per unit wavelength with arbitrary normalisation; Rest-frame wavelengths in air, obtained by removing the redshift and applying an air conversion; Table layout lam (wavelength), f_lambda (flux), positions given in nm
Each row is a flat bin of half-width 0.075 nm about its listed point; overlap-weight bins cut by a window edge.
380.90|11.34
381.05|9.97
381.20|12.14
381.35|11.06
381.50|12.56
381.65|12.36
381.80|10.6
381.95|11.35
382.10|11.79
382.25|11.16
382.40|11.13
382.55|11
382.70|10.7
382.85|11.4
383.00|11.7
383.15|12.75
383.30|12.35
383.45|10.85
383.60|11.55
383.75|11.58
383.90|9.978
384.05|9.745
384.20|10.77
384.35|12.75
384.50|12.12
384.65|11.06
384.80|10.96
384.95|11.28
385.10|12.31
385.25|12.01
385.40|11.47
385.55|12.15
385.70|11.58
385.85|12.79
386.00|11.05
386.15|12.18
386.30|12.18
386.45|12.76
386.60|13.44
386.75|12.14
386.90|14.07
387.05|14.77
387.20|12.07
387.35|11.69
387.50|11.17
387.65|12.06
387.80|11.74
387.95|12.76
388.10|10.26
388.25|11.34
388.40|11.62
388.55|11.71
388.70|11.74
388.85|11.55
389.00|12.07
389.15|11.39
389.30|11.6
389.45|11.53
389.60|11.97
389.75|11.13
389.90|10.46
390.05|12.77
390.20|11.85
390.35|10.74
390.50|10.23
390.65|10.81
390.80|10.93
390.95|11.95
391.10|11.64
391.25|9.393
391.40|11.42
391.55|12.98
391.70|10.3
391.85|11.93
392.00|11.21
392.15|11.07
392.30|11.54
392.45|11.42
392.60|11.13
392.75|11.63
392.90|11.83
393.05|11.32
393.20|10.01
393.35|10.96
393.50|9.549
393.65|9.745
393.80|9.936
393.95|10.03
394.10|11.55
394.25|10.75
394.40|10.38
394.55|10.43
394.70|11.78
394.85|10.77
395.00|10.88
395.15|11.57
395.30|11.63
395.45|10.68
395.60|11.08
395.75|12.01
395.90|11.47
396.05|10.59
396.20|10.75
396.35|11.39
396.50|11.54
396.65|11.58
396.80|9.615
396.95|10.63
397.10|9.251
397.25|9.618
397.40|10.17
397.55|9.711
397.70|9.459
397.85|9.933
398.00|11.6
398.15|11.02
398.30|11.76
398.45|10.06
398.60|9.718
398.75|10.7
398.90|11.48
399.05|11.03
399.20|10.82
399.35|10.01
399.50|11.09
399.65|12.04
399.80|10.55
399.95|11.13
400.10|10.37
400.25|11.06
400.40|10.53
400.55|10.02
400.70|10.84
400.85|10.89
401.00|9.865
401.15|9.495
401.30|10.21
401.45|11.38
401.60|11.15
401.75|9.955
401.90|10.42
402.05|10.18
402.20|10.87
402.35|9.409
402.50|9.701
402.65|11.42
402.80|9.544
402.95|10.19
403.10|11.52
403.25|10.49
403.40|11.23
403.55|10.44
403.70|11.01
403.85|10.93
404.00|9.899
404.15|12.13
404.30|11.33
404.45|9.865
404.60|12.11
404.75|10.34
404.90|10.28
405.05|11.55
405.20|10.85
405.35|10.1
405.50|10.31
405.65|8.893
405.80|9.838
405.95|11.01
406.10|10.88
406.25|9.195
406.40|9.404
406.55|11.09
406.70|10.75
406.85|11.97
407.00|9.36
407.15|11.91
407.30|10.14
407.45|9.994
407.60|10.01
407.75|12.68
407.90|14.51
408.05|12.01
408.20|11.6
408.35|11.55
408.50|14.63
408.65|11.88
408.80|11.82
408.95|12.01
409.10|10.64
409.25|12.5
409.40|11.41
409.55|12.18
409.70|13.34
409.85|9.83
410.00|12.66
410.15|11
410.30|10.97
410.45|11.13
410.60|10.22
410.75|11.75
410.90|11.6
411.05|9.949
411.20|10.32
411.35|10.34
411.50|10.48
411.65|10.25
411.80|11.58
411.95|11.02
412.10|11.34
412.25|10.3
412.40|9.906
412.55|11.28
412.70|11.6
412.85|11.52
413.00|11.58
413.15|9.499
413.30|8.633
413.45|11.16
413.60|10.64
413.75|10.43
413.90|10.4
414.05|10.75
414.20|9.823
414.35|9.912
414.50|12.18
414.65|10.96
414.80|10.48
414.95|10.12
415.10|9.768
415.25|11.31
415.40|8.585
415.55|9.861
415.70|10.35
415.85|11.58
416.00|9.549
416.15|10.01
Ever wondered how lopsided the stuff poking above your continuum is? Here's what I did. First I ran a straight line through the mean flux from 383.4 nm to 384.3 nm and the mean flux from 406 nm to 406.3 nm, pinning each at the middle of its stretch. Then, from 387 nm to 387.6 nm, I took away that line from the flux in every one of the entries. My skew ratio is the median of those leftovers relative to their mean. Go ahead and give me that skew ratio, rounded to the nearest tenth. 0.7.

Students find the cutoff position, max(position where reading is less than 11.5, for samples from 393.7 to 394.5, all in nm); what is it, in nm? 394.40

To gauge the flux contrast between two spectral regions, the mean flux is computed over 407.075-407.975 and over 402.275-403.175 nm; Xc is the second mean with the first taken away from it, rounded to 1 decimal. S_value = -1.2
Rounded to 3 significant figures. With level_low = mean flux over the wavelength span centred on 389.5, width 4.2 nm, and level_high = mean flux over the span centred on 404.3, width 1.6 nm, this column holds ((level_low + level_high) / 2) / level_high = 1.03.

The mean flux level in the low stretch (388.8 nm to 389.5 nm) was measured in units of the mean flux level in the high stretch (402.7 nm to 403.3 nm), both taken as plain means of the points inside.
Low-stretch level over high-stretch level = 1.11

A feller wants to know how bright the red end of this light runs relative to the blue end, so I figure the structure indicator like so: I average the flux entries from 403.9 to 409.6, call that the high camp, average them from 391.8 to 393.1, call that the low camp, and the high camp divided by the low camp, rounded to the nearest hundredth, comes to 0.97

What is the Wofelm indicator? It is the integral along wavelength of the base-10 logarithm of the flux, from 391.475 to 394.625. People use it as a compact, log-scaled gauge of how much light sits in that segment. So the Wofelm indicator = 3.27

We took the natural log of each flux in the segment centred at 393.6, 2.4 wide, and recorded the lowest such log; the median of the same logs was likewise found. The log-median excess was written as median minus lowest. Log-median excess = 0.13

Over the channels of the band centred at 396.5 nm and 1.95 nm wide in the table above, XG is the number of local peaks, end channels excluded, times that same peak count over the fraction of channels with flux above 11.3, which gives 23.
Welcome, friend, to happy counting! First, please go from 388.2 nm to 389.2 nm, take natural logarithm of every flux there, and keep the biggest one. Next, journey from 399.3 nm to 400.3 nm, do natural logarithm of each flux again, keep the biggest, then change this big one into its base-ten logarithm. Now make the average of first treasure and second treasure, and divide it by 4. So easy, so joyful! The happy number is 0.361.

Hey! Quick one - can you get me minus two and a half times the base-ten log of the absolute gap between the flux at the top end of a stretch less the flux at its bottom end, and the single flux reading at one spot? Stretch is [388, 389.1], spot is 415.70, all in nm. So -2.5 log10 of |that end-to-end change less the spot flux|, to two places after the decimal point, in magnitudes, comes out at -2.33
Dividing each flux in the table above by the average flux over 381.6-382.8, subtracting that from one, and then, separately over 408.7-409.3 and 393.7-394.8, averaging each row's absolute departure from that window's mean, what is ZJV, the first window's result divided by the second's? 0.97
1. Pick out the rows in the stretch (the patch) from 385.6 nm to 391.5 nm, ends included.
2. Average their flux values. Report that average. 11.8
